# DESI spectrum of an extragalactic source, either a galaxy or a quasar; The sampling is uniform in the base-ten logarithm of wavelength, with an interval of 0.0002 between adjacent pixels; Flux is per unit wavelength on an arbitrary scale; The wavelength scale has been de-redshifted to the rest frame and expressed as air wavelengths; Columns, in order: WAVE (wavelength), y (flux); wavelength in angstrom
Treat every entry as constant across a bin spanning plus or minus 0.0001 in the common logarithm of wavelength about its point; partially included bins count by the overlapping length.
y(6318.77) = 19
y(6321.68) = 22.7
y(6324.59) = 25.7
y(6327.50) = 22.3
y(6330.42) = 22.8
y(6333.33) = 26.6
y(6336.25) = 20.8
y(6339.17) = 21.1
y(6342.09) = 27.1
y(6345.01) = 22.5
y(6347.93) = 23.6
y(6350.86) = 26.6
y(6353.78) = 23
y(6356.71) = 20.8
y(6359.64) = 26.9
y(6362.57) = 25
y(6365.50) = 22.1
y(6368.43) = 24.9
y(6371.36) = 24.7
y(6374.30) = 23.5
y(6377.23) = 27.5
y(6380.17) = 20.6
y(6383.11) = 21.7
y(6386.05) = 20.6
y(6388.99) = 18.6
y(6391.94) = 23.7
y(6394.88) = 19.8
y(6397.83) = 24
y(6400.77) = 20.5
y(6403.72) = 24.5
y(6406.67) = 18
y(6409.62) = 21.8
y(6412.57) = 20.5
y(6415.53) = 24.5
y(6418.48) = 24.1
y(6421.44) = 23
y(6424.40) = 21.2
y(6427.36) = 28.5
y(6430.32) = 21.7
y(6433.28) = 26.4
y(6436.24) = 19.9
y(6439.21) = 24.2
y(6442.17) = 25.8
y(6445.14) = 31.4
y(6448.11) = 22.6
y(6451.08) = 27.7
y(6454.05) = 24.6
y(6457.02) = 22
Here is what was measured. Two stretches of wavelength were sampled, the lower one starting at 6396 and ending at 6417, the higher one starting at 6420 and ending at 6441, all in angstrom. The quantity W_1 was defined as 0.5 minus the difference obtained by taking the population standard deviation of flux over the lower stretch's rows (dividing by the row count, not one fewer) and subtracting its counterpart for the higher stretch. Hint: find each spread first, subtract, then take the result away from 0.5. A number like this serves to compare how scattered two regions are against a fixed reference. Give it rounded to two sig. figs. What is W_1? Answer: 1.0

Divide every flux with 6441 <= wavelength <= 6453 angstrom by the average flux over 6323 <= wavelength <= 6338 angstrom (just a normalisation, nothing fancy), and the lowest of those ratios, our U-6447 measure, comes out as 0.96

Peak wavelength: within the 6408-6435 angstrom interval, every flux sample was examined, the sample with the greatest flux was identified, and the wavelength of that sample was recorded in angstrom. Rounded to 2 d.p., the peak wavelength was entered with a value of 6427.36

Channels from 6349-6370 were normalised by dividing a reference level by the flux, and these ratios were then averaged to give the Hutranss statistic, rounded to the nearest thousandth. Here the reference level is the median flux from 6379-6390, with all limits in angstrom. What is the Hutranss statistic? 0.859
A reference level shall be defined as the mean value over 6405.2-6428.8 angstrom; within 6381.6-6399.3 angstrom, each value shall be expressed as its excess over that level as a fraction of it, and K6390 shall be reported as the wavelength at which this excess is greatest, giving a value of 6397.83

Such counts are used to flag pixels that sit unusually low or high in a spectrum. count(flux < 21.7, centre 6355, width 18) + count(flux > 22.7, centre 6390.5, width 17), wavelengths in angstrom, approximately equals 3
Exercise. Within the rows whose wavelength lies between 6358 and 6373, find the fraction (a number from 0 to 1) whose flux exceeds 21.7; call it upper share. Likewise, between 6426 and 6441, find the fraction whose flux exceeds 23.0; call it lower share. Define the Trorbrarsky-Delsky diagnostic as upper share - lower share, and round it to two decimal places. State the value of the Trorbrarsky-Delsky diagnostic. 0.40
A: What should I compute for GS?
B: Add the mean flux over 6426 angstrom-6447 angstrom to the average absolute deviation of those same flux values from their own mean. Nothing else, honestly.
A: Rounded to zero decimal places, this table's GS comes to 28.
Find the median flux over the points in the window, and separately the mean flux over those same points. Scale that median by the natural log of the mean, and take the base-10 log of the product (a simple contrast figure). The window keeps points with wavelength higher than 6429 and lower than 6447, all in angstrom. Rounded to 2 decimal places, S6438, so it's 1.91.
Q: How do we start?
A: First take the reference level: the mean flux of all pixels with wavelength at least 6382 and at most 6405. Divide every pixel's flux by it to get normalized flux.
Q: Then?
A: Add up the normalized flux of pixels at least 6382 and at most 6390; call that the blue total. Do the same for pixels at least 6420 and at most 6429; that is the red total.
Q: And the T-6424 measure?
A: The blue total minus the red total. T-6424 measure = -0.54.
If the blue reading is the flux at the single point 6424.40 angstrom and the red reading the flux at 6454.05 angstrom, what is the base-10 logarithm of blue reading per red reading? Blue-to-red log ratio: -0.06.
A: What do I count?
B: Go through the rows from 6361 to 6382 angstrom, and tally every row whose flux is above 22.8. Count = 5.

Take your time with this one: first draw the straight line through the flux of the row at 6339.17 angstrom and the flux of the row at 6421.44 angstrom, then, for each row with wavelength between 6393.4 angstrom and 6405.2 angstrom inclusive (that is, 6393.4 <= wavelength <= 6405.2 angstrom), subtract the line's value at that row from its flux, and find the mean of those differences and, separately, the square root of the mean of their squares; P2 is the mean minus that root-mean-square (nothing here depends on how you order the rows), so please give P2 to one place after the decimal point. -2.3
